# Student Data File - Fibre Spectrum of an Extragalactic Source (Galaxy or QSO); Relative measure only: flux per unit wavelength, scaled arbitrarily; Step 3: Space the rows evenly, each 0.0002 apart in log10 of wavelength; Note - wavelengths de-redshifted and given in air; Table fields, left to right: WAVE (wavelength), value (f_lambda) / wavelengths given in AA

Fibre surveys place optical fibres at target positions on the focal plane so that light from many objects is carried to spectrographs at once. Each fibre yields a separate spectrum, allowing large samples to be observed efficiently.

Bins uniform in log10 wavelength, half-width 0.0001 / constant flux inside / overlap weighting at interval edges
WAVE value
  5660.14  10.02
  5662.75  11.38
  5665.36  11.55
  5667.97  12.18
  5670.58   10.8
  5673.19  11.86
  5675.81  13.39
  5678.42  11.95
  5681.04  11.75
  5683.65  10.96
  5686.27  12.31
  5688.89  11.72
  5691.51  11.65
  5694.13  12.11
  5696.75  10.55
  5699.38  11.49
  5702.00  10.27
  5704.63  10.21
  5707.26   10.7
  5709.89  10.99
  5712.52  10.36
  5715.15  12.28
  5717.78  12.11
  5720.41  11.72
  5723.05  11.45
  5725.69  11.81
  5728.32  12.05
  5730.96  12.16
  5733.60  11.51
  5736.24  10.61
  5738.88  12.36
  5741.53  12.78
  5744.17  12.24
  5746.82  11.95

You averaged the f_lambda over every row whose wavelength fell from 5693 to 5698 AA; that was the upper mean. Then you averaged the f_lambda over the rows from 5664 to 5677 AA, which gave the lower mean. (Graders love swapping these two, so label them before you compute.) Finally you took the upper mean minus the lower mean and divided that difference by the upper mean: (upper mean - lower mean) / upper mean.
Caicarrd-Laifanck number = -0.055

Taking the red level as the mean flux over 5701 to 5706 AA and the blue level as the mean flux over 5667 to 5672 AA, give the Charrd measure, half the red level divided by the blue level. 0.446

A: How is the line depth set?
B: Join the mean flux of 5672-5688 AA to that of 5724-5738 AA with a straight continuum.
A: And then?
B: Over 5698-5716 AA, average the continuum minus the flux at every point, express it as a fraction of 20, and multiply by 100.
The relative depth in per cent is 5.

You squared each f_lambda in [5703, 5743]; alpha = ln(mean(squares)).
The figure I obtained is 4.90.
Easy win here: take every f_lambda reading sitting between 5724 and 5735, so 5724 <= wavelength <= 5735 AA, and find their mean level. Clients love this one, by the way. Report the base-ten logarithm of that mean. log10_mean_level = 1.07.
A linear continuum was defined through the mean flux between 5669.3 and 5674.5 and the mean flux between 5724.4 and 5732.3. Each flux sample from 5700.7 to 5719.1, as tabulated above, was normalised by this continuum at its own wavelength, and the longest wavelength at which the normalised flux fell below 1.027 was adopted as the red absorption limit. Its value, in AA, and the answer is 5717.78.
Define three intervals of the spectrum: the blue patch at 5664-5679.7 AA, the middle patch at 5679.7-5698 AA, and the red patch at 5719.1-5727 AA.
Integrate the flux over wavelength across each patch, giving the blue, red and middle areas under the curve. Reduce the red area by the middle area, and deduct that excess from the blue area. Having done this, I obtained 308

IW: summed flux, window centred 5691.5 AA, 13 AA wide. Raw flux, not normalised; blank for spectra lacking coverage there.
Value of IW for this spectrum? 58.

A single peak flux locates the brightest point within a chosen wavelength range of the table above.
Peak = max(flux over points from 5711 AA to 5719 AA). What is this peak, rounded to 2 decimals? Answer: 12.28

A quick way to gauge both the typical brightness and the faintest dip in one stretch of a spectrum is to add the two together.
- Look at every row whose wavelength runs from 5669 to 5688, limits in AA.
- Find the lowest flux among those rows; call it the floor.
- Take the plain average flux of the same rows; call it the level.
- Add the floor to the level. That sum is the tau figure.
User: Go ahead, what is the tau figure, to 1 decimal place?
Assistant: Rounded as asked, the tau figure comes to 22.7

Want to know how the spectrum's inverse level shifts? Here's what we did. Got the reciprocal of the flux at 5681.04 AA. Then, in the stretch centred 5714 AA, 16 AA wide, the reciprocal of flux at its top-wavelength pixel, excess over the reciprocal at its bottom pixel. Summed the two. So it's 0.077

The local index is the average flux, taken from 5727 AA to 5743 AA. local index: 11.9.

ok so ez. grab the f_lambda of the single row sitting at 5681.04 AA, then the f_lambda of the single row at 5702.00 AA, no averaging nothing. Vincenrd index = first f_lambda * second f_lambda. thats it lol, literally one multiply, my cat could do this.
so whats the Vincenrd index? 121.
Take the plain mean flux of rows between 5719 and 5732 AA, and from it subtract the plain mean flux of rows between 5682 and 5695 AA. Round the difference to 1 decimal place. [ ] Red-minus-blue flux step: 0.1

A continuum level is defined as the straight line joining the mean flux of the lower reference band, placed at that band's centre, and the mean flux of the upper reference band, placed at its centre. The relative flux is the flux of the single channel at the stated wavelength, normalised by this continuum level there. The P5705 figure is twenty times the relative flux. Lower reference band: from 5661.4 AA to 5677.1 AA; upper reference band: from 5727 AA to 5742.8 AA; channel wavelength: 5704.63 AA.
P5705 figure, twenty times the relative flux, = 17.2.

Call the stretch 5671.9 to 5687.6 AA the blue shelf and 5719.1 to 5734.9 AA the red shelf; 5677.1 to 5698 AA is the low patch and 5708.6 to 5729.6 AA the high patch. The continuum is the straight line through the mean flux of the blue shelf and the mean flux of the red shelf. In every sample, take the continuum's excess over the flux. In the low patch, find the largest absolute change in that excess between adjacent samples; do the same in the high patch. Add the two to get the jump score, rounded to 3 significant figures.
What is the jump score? 3.48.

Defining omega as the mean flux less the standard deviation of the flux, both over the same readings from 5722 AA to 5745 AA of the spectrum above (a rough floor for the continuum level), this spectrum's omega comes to 11.3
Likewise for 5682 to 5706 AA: 10.5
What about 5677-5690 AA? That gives 11.3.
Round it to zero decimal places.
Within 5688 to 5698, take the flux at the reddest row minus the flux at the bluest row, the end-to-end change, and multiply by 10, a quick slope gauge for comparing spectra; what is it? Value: -12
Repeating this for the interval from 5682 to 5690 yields 8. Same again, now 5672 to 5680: 1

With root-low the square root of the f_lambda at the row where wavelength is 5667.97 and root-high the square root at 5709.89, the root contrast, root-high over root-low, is 0.95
